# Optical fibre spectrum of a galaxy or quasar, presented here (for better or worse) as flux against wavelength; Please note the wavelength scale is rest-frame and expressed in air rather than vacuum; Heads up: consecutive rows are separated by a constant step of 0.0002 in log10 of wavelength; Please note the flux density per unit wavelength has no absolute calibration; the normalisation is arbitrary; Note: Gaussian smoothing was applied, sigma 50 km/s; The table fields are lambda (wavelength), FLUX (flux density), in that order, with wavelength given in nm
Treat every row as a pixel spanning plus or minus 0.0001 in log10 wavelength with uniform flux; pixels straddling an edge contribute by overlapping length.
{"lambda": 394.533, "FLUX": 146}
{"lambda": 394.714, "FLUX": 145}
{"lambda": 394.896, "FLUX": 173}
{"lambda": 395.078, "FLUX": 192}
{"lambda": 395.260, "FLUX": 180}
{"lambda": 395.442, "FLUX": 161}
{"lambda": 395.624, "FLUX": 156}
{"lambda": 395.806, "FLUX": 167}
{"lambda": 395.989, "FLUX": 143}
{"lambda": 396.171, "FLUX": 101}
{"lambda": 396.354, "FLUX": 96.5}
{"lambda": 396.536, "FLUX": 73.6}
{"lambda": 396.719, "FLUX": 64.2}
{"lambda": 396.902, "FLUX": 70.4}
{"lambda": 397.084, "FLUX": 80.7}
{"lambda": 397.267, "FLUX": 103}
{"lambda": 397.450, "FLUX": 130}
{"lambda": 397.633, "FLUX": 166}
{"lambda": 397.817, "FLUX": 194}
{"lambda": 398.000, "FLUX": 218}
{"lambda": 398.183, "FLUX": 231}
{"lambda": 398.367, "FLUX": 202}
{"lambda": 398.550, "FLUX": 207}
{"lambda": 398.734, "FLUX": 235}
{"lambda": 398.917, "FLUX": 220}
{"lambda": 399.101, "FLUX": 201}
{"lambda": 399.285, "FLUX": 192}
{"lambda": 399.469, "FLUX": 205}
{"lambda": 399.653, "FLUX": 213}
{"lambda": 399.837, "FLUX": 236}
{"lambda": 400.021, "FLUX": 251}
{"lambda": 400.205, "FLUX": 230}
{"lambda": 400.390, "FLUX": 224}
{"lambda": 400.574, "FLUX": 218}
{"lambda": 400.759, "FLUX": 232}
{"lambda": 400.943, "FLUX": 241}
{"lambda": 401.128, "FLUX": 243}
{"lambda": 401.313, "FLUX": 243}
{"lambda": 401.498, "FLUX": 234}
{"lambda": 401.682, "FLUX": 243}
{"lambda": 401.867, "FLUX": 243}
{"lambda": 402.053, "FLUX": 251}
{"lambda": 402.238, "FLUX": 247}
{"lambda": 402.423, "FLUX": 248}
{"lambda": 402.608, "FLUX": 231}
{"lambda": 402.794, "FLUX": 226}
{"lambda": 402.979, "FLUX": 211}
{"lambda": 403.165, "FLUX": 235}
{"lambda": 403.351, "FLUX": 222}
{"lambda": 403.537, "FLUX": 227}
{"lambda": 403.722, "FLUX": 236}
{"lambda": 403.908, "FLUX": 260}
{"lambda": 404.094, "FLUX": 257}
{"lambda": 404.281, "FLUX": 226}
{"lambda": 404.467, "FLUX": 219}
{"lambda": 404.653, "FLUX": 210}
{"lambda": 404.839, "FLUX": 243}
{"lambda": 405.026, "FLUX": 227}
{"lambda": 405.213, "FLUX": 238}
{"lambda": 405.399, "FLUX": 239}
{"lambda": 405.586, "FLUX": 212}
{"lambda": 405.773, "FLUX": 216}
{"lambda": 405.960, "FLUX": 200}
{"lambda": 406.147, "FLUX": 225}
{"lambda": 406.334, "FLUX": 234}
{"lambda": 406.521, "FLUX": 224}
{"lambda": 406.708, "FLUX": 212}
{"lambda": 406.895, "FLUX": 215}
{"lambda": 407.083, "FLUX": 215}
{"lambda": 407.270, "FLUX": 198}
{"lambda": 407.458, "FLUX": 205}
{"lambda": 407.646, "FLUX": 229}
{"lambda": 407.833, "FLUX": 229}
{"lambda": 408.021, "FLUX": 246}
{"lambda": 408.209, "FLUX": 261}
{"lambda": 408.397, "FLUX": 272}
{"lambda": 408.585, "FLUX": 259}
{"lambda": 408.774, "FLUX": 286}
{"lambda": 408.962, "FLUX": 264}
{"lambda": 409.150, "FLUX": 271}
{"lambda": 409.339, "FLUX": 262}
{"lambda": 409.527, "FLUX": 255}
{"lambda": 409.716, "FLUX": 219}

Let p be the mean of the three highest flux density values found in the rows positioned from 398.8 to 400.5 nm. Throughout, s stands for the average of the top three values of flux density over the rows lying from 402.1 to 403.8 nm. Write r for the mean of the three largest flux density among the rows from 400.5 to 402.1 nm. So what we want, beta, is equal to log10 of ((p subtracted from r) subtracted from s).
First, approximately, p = 239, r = 246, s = 244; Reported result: 2.37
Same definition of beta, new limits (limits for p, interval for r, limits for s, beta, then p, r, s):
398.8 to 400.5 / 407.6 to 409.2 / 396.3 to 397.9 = 2.10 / 239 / 276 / 163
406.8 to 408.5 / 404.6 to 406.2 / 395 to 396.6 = 2.30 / 260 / 240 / 180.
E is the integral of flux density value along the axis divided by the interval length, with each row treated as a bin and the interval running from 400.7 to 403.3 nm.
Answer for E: 238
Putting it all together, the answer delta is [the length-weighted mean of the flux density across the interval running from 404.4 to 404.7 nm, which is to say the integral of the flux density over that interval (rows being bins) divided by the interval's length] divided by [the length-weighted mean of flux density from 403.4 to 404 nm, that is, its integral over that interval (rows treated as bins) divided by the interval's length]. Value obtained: 0.90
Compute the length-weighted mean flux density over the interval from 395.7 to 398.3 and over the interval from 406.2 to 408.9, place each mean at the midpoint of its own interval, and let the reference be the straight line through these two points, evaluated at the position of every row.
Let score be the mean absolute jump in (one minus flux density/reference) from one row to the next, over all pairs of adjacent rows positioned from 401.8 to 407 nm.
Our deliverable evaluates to 0.063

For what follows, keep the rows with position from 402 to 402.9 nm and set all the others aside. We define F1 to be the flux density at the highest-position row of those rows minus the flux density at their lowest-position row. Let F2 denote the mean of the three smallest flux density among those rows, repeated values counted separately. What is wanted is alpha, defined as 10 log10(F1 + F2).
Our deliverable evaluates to 23.22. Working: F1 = -25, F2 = 235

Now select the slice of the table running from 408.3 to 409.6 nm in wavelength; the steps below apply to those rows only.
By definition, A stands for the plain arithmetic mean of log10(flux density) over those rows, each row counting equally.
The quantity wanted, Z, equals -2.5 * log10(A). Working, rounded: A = 2.43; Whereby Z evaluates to -0.962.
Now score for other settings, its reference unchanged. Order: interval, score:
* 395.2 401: 0.120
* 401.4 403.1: 0.045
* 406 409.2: 0.050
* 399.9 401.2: 0.060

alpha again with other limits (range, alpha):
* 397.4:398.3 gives 24.22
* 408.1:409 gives 24.22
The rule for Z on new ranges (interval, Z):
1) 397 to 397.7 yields -0.786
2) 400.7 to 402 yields -0.941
